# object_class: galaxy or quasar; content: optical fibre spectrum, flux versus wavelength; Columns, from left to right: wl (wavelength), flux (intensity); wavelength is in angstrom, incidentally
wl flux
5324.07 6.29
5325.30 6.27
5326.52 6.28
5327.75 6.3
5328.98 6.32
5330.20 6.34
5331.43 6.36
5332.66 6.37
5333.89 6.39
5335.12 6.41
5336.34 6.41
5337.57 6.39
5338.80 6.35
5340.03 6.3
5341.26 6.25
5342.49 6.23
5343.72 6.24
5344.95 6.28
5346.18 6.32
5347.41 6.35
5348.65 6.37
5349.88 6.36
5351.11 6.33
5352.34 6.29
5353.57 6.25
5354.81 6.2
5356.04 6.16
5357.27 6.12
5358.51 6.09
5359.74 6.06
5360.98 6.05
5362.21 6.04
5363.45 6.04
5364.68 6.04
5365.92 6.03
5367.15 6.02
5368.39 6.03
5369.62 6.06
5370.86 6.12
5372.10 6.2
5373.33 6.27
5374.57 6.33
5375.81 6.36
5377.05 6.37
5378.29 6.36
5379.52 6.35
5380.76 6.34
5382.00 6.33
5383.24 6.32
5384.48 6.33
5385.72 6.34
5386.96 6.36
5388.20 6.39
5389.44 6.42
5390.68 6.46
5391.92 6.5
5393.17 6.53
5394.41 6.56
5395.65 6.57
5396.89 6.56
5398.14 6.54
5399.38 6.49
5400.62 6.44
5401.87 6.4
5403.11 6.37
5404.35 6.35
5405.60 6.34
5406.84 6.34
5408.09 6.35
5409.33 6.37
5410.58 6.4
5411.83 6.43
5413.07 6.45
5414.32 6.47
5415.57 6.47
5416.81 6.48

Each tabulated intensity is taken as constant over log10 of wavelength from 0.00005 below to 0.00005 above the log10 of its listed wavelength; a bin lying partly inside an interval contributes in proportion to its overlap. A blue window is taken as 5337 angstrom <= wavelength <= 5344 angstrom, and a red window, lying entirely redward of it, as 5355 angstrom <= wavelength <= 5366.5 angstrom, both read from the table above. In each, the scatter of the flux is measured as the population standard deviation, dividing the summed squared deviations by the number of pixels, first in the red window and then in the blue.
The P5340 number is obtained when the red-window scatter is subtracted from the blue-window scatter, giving 0.018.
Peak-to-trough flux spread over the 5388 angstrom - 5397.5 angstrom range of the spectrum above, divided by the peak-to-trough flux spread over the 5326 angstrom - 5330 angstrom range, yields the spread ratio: 4.5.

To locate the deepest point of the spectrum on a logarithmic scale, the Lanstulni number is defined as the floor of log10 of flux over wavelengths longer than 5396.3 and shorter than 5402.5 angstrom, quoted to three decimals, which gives 0.806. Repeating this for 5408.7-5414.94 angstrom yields 0.804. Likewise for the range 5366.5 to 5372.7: 0.780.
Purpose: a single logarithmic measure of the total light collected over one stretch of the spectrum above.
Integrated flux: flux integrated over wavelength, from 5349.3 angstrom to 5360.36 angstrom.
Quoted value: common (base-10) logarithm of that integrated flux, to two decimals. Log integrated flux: 1.84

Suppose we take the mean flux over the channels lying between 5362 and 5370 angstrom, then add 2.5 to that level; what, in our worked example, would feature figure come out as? 8.54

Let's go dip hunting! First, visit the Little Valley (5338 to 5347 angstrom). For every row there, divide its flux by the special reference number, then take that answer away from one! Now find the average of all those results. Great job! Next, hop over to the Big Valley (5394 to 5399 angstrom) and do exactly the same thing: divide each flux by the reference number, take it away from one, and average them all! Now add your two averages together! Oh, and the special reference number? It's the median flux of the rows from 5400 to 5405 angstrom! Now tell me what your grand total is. -0.011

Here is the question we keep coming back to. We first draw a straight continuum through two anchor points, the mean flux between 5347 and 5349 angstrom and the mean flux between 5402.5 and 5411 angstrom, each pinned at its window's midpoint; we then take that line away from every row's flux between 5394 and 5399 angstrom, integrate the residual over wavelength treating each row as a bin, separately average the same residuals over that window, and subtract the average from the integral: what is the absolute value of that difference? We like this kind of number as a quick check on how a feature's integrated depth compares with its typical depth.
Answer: 0.8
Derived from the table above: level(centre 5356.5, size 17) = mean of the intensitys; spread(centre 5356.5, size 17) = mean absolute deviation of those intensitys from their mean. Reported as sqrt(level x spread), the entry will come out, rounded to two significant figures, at 0.82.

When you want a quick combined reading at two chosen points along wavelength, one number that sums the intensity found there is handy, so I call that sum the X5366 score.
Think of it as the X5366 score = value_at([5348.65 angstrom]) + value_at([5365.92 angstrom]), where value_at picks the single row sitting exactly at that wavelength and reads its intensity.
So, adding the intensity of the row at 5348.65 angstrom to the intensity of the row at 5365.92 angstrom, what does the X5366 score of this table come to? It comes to 12.4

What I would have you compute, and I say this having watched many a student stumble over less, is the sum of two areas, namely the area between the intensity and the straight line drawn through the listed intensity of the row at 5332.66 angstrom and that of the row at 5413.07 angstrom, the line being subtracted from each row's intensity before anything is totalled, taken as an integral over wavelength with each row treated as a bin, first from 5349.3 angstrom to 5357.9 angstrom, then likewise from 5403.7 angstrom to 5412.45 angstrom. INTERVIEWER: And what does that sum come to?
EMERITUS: -1.9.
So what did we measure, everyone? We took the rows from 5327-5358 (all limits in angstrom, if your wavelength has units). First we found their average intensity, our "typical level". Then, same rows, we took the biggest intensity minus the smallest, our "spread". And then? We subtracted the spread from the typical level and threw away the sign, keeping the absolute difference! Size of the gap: 6.02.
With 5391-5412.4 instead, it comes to 6.21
